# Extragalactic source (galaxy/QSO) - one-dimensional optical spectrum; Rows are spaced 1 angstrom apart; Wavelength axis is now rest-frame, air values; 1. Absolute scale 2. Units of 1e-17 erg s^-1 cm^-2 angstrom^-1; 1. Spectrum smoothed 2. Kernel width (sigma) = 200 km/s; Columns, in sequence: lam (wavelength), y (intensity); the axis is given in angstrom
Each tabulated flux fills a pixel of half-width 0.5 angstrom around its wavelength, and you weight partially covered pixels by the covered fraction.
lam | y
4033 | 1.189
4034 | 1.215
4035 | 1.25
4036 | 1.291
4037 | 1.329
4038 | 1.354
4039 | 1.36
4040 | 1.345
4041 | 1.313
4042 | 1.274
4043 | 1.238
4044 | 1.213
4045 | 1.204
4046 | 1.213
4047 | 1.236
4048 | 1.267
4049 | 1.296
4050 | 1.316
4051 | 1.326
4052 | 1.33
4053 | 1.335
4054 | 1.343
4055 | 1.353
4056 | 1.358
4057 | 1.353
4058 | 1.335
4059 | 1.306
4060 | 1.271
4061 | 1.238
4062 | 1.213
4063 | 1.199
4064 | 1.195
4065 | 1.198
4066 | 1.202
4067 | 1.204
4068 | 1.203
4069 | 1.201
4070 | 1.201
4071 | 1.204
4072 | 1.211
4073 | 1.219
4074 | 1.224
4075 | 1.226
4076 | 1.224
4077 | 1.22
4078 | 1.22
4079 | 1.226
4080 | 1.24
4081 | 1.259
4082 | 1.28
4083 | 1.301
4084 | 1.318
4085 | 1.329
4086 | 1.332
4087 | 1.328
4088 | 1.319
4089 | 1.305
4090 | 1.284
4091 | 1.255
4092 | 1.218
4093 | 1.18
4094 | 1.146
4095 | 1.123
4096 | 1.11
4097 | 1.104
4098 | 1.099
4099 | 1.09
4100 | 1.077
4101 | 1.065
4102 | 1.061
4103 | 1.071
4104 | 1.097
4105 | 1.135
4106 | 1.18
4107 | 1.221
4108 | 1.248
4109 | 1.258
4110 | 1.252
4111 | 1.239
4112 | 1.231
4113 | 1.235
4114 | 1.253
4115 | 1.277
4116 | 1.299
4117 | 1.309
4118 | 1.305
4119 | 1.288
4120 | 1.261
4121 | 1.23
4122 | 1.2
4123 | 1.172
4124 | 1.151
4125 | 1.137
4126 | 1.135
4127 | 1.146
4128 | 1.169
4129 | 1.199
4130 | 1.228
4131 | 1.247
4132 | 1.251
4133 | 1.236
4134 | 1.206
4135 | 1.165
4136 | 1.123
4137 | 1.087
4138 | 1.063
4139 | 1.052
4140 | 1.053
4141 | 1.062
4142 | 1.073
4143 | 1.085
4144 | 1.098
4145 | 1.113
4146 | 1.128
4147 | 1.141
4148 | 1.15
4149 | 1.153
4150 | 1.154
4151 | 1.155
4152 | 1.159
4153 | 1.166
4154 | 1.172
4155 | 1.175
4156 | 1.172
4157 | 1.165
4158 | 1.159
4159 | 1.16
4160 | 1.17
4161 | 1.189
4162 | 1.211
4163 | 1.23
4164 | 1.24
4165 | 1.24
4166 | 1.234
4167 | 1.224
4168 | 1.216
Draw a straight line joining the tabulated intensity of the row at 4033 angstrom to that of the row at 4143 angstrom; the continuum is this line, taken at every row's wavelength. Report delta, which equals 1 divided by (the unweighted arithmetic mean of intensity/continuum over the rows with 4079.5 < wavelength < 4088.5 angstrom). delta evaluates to 0.877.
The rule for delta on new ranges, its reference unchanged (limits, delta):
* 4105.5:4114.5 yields 0.904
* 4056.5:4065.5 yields 0.925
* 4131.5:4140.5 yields 0.960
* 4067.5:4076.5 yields 0.950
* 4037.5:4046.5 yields 0.923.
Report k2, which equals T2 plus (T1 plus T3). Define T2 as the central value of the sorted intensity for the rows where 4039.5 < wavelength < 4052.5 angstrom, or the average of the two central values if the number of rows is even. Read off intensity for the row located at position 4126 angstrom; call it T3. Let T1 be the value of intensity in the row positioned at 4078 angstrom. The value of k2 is 3.63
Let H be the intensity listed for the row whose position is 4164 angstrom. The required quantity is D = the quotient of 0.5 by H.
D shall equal 0.403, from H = 1.24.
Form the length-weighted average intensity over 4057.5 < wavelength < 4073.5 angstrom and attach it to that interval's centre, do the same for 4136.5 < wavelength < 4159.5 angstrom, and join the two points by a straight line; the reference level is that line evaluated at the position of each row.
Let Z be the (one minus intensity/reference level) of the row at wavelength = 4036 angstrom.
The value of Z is -0.02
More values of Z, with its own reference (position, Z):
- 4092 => -0.02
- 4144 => 0.03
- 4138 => 0.07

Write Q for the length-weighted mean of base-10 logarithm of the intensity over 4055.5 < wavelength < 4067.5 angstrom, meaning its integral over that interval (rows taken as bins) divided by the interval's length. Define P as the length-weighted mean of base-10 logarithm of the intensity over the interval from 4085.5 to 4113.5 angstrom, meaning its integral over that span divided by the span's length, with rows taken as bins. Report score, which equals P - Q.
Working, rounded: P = 0.074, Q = 0.098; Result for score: -0.025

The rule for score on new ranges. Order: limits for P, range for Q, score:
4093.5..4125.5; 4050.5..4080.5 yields -0.025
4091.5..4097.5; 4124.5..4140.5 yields -0.003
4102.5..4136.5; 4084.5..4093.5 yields -0.026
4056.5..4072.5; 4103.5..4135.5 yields 0.006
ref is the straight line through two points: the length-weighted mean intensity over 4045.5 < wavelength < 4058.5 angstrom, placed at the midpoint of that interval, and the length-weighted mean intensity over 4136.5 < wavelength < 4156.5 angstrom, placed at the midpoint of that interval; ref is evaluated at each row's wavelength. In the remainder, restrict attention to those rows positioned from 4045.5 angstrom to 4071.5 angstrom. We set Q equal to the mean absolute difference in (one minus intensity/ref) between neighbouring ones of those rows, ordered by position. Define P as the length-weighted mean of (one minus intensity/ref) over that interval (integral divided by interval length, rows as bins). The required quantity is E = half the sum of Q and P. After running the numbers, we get 0.018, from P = 0.03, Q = 0.0103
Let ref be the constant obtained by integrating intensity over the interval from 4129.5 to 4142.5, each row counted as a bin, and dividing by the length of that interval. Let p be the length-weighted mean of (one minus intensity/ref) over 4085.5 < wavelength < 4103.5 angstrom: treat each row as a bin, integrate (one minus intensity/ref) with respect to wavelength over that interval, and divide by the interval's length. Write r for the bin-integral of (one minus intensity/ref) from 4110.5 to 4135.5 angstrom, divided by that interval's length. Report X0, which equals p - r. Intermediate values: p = -0.03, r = -0.071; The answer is 0.04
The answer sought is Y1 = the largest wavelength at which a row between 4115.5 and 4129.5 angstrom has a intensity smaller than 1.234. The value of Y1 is 4129 angstrom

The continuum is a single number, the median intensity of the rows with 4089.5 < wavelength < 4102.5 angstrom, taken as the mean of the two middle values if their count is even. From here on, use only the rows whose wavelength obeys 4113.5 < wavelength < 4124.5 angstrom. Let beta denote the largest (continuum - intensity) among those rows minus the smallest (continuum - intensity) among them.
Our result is 0.16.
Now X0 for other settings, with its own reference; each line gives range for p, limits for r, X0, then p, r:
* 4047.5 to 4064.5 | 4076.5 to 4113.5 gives -0.08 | -0.13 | -0.057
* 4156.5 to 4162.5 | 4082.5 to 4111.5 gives 0.02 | -0.03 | -0.049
